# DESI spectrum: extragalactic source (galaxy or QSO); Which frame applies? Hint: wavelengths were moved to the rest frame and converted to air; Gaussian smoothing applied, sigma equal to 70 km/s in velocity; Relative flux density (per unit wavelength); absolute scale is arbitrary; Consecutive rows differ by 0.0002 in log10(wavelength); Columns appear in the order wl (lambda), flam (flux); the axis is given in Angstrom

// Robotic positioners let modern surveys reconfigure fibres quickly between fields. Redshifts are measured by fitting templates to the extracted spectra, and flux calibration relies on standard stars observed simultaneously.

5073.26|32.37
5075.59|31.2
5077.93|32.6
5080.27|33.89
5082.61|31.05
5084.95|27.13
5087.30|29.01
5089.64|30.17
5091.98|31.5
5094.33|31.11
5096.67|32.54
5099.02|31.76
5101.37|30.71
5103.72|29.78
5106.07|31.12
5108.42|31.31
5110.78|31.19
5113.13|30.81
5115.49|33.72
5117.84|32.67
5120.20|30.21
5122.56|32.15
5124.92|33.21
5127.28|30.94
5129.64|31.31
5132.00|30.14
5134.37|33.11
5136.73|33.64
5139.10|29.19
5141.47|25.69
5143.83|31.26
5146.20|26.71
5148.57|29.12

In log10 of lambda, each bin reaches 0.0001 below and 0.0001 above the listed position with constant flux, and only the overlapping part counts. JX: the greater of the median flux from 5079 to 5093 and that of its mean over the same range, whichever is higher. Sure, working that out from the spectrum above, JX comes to 30.6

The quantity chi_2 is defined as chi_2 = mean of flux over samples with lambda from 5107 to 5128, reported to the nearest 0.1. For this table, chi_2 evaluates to 31.8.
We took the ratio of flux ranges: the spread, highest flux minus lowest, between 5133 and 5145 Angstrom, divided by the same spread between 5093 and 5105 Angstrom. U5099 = 2.9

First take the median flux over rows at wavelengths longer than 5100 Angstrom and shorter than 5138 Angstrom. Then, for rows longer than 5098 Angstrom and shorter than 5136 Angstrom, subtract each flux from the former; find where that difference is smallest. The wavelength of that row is 5115.49 Angstrom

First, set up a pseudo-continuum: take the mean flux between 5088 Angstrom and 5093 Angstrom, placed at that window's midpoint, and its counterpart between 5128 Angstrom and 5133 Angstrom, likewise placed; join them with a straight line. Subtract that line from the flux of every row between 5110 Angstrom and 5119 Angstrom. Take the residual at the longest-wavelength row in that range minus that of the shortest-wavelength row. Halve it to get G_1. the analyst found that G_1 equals 0.7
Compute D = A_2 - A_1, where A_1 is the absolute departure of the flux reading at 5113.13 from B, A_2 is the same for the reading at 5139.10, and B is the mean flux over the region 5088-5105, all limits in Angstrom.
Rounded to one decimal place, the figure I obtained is 1.6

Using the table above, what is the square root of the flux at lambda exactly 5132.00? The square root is 5.49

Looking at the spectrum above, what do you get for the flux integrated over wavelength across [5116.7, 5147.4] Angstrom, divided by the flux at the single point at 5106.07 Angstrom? 30.4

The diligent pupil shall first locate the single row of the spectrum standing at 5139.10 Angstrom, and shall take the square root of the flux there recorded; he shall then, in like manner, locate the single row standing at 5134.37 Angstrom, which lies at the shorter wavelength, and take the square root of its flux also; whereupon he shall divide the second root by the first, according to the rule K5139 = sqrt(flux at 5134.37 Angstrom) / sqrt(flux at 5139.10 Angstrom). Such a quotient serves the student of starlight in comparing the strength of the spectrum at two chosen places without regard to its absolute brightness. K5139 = 1.07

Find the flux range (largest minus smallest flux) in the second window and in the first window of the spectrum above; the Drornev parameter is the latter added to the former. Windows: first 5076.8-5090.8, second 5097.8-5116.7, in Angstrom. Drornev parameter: 11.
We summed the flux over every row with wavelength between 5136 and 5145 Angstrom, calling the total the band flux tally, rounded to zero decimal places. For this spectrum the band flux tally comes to 120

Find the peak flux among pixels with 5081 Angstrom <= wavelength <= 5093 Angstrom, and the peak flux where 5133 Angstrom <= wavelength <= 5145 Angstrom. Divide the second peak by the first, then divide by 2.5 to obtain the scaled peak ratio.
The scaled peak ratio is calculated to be 0.427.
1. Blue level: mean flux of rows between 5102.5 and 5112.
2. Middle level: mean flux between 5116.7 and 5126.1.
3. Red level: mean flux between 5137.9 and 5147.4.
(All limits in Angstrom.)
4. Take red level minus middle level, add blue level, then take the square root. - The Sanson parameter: 5.20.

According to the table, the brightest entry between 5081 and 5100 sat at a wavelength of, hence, 5096.67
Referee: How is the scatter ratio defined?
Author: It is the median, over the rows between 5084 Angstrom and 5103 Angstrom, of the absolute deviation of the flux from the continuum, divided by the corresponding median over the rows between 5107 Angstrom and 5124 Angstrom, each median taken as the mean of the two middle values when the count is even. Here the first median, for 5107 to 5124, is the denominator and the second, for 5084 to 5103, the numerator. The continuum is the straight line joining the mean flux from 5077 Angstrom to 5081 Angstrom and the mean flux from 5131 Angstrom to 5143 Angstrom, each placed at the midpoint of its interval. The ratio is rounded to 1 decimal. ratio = 1.4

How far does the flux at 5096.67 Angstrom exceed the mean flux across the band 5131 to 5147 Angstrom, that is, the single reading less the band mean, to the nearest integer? 3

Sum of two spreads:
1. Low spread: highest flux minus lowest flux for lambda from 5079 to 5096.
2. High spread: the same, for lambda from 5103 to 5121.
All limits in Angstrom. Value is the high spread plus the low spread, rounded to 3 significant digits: 10.7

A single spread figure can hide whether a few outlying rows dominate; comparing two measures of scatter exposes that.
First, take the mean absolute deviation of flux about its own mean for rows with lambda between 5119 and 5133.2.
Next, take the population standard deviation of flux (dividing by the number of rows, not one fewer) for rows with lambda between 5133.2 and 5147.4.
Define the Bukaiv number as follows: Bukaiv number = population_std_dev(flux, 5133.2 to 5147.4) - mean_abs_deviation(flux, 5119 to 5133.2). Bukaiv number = 2.1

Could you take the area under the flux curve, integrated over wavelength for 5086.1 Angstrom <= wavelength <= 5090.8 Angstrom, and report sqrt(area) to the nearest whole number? 12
